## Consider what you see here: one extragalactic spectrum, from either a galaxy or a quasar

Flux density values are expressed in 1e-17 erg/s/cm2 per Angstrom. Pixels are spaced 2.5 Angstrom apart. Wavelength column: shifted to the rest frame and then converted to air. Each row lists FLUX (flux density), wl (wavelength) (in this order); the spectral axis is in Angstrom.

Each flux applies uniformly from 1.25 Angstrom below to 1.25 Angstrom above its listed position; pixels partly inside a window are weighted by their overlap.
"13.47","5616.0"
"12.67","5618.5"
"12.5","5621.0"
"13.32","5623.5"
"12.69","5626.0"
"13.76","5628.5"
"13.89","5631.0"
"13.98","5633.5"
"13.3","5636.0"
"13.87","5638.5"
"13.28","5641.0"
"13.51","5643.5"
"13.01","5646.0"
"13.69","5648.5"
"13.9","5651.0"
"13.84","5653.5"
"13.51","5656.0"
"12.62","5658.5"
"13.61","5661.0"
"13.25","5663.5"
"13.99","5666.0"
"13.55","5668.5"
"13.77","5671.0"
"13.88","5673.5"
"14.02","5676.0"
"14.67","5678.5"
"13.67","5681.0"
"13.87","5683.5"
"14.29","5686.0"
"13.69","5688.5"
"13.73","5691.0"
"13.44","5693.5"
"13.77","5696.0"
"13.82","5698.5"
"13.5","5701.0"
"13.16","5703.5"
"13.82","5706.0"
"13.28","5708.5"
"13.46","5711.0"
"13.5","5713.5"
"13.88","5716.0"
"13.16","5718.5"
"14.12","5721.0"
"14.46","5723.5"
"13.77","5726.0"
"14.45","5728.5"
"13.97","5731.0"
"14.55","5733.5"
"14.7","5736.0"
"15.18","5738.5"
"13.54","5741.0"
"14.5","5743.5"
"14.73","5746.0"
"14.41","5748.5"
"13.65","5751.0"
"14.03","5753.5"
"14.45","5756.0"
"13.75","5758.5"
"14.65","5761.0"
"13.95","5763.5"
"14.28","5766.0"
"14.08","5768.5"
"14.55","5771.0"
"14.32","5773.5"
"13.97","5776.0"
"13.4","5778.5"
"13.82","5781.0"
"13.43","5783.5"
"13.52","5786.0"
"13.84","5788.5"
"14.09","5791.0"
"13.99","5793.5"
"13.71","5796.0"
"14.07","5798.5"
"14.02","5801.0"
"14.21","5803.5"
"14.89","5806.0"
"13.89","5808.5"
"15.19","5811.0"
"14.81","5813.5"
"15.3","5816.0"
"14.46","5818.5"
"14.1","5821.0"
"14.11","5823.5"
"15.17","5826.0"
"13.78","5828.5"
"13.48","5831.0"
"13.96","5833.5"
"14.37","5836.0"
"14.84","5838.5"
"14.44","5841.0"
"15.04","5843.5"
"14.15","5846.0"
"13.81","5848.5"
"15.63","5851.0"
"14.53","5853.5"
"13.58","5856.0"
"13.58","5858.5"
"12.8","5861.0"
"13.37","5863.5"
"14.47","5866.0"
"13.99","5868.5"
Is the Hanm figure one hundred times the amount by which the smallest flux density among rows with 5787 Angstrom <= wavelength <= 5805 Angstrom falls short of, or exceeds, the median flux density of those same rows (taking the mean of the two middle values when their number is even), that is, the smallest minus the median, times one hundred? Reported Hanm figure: -31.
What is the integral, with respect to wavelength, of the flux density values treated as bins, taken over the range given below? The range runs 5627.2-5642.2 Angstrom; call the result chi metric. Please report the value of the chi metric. 205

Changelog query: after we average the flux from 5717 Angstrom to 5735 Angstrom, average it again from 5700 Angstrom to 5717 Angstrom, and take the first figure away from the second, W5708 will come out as -0.6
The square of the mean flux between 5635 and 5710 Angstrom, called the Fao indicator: 186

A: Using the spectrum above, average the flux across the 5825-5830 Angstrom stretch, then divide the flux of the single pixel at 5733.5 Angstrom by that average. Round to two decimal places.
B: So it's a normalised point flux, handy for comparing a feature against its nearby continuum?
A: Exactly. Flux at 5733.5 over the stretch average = 1.01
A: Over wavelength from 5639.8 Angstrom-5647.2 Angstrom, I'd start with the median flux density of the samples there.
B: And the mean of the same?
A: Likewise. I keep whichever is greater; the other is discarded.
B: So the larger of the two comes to 13.3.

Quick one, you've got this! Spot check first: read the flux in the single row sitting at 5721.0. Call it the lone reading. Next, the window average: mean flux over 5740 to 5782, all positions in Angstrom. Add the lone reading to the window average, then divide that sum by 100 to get 0.282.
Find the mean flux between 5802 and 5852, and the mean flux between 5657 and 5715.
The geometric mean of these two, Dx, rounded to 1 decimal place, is 14.1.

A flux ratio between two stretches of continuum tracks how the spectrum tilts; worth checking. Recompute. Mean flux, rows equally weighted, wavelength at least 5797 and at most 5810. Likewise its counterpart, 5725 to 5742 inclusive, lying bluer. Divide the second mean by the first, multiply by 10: 10.1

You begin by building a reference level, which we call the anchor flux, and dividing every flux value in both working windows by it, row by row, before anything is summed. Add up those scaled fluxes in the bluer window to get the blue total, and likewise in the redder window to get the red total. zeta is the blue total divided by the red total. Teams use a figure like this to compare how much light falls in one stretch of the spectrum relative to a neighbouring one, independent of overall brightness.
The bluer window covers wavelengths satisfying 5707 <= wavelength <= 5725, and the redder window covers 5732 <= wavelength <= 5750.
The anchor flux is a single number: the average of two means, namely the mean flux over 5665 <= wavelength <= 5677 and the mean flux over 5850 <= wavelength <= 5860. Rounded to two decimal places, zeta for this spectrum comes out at 0.94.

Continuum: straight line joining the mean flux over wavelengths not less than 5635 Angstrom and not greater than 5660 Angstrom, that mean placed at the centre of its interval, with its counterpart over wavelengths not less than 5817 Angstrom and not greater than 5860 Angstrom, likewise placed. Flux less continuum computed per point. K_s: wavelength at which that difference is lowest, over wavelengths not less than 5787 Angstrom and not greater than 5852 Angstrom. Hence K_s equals 5831.0 Angstrom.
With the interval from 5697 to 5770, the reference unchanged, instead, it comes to 5718.5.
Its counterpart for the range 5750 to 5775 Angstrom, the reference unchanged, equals 5751.0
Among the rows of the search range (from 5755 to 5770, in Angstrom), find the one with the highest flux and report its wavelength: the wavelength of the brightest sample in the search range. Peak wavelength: 5761.0 Angstrom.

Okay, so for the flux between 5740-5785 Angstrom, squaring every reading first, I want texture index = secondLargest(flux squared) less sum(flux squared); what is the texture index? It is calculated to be -3359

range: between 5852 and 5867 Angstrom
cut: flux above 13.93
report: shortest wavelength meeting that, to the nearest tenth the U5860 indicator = 5853.5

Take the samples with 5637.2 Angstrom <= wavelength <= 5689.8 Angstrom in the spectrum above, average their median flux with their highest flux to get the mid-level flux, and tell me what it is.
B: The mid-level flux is 14.2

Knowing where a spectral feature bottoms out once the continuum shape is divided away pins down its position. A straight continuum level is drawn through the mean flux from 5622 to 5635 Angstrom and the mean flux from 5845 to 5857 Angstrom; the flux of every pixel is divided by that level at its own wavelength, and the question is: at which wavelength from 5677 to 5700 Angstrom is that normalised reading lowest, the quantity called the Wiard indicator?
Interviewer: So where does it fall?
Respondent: 5693.5 Angstrom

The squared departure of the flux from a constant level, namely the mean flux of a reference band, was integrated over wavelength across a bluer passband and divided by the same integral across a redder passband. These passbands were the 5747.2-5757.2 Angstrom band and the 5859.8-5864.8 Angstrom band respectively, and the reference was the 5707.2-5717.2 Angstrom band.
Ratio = 3.4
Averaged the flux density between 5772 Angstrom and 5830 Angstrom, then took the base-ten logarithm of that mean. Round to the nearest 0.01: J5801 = 1.15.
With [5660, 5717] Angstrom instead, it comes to 1.14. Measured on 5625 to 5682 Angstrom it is 1.13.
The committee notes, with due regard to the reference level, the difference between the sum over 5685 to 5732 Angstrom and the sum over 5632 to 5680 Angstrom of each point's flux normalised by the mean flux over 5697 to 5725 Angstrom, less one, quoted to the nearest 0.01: 0.15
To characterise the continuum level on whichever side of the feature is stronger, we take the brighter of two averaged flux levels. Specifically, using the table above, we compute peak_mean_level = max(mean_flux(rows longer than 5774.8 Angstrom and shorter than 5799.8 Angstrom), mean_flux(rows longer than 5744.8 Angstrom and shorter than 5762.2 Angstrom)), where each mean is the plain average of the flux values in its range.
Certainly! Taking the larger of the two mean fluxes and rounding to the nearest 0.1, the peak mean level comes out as 14.2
